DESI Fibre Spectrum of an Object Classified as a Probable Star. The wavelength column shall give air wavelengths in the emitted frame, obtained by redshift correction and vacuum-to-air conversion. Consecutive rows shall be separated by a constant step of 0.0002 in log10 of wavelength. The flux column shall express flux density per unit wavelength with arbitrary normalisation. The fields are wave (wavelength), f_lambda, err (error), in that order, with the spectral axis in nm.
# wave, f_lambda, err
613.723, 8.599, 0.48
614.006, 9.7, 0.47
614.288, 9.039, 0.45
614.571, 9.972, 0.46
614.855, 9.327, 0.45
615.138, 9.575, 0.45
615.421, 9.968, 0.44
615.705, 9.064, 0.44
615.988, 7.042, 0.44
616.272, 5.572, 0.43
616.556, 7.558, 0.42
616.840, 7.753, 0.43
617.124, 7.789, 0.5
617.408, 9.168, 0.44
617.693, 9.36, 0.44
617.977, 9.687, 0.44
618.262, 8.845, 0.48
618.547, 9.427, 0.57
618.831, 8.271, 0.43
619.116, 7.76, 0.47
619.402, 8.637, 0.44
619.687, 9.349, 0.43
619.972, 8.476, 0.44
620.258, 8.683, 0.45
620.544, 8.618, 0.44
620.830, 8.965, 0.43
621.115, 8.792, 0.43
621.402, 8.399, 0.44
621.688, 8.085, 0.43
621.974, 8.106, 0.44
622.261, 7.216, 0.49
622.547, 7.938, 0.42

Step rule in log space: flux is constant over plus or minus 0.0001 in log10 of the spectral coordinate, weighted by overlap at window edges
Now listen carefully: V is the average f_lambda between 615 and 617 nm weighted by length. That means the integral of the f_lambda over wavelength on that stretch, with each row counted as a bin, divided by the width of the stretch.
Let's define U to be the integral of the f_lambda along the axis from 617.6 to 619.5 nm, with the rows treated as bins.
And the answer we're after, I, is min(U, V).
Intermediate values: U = 16.8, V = 8.1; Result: 8.07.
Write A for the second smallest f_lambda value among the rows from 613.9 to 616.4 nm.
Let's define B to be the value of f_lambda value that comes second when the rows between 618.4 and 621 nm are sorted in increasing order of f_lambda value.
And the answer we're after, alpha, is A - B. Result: -1.2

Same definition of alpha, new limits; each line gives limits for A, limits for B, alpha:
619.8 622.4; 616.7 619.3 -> 0.3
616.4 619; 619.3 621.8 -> -0.6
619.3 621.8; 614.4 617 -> 1.4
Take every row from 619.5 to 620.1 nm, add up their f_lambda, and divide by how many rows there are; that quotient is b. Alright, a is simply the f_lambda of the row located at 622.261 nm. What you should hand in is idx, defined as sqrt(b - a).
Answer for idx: 1.3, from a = 7.216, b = 8.91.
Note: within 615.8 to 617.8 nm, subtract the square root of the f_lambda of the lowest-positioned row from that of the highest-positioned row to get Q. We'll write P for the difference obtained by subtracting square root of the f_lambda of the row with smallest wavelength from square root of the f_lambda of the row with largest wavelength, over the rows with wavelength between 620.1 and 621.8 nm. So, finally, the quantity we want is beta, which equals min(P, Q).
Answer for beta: -0.10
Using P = -0.10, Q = 0.4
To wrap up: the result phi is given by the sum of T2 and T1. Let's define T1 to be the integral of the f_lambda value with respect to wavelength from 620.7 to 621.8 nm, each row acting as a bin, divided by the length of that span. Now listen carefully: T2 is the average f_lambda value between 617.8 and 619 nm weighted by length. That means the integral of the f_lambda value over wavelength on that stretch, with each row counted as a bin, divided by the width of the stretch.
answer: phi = 17.62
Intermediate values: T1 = 8.57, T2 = 9.0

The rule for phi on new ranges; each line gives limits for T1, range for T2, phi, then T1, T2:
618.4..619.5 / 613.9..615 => 18.02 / 8.52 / 9.5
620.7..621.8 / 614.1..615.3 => 18.07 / 8.57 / 9.5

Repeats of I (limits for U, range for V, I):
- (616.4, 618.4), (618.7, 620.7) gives 8.54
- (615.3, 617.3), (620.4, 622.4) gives 8.31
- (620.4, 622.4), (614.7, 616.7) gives 8.31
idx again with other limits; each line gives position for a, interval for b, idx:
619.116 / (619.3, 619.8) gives 1.1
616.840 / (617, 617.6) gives 0.9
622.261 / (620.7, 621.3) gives 1.3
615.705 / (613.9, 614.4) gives 0.6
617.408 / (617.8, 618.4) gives 0.3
